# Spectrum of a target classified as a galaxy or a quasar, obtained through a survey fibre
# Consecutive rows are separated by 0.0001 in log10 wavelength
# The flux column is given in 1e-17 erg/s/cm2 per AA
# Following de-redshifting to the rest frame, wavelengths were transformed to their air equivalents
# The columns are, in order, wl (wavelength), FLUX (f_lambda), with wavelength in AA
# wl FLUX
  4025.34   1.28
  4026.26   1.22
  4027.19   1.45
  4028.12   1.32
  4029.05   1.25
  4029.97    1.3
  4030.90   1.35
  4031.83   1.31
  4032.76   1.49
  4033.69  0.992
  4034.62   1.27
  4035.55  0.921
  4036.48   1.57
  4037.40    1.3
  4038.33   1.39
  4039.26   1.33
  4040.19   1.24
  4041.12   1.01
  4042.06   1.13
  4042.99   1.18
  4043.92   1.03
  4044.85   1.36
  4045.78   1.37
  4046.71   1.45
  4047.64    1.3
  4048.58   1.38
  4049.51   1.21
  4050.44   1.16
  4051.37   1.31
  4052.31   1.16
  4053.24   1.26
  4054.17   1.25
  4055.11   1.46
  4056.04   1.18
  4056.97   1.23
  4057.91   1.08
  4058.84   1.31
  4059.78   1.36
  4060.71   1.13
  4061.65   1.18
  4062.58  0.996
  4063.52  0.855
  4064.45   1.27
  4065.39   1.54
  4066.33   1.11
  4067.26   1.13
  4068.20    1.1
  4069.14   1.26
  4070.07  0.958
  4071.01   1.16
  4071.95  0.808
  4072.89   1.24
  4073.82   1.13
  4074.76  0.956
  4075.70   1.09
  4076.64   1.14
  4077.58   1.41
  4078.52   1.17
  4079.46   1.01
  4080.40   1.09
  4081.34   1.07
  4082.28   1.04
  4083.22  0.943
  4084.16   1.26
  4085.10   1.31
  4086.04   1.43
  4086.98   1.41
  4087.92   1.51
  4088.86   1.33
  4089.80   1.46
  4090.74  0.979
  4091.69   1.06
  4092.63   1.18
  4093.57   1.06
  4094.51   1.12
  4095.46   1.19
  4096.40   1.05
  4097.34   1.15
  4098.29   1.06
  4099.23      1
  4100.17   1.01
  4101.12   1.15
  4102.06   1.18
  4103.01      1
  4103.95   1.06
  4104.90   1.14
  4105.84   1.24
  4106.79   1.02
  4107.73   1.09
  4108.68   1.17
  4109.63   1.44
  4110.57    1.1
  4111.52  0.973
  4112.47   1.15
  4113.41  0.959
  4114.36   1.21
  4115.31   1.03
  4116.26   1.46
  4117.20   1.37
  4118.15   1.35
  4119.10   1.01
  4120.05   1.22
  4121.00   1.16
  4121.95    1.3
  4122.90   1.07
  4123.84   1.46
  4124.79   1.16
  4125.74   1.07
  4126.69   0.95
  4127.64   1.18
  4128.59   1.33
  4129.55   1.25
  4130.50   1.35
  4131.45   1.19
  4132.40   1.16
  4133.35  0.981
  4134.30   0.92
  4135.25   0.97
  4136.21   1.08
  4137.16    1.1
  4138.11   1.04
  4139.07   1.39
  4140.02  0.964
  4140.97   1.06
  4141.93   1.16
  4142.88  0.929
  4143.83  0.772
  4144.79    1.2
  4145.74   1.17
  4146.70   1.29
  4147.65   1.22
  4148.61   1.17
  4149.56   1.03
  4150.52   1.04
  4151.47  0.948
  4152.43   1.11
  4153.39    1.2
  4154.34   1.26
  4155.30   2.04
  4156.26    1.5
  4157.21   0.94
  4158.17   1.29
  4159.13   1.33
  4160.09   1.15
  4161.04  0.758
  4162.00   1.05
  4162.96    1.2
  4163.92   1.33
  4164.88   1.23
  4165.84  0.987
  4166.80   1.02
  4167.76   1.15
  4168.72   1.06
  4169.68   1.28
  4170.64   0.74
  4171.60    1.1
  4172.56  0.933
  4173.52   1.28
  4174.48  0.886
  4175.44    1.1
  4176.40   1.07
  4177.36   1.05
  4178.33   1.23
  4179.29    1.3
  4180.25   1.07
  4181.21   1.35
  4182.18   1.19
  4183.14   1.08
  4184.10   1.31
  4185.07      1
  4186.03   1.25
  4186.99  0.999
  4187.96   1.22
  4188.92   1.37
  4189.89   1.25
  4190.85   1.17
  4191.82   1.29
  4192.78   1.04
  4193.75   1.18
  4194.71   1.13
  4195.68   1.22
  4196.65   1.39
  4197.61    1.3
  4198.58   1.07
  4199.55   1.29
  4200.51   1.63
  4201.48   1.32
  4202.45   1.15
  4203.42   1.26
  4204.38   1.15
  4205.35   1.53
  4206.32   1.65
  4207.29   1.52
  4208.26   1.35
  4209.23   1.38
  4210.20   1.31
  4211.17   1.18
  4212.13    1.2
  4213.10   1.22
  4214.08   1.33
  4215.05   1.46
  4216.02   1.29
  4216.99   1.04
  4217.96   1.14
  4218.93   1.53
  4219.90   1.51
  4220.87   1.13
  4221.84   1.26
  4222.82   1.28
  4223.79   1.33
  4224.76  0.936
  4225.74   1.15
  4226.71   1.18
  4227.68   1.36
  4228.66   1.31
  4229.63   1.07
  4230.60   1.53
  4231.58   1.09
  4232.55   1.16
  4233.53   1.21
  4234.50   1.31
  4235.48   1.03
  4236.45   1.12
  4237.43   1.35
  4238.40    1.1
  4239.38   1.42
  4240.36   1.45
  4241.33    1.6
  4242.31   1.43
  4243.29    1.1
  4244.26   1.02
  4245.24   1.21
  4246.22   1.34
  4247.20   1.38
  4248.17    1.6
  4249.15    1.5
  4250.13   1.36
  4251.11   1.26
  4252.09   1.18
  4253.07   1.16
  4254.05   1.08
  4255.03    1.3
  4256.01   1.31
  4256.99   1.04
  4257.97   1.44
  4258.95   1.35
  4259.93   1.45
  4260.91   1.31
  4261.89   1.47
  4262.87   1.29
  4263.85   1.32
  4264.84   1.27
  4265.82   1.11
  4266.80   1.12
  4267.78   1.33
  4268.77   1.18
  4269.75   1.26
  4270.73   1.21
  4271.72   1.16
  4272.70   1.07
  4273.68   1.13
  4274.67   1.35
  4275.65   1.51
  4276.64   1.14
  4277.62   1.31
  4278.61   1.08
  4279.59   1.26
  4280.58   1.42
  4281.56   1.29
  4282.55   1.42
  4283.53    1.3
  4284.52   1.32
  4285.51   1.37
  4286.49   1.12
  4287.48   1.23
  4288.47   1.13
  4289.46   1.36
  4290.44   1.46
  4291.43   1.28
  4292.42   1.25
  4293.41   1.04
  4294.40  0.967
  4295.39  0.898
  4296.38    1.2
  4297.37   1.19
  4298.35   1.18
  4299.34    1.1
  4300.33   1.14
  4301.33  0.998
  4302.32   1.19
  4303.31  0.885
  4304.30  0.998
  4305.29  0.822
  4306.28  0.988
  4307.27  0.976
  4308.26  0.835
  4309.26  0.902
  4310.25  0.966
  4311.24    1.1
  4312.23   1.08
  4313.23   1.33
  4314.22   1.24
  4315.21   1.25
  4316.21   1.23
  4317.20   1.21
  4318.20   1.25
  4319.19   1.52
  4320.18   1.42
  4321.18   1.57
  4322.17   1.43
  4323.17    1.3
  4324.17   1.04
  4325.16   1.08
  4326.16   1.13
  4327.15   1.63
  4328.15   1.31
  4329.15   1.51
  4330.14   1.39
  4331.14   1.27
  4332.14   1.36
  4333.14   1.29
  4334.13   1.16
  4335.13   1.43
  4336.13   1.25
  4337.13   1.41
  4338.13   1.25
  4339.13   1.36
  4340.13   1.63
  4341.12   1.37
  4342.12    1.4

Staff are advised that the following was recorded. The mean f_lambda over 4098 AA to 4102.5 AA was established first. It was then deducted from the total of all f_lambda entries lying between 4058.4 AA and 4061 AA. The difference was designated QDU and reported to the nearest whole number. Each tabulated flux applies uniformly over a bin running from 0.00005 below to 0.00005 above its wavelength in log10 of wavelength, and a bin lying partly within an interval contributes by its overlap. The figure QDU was 3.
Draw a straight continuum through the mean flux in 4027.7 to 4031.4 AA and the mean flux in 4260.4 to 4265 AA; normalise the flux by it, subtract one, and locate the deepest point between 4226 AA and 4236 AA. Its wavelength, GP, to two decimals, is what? 4235.48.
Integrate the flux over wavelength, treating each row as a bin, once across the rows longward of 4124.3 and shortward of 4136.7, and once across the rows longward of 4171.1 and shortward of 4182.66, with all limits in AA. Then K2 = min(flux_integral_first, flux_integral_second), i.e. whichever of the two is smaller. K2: 13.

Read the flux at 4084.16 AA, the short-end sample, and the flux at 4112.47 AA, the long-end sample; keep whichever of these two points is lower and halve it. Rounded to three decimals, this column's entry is 0.575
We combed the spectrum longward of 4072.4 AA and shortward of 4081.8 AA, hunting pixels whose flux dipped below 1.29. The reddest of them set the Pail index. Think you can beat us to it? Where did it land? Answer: 4081.34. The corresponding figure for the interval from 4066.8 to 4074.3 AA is 4073.82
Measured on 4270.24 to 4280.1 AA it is 4279.59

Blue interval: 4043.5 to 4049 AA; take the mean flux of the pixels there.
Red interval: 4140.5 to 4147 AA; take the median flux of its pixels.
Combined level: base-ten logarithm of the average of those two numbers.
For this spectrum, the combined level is 0.093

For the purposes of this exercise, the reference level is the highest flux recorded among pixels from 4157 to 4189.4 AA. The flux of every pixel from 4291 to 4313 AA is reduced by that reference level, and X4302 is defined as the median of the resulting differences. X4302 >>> -0.35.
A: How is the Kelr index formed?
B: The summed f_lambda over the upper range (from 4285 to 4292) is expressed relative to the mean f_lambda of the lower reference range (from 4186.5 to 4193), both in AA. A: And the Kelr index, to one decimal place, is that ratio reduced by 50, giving -42.5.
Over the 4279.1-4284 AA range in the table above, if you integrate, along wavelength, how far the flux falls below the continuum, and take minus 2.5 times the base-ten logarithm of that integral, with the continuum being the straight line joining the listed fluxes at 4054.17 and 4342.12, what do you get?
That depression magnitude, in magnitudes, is 2.1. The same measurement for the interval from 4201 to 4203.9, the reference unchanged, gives 1.5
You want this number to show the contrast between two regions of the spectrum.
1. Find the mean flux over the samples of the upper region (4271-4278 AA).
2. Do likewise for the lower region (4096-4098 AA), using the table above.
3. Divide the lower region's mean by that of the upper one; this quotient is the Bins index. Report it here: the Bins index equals 0.89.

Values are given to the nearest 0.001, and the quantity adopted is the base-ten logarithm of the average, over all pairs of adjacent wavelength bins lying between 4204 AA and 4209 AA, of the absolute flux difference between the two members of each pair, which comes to -0.699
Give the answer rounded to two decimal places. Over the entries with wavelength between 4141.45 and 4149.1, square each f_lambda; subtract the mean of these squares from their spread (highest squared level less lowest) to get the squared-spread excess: -0.20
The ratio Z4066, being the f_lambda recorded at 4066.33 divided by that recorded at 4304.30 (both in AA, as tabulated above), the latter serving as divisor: 1.11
